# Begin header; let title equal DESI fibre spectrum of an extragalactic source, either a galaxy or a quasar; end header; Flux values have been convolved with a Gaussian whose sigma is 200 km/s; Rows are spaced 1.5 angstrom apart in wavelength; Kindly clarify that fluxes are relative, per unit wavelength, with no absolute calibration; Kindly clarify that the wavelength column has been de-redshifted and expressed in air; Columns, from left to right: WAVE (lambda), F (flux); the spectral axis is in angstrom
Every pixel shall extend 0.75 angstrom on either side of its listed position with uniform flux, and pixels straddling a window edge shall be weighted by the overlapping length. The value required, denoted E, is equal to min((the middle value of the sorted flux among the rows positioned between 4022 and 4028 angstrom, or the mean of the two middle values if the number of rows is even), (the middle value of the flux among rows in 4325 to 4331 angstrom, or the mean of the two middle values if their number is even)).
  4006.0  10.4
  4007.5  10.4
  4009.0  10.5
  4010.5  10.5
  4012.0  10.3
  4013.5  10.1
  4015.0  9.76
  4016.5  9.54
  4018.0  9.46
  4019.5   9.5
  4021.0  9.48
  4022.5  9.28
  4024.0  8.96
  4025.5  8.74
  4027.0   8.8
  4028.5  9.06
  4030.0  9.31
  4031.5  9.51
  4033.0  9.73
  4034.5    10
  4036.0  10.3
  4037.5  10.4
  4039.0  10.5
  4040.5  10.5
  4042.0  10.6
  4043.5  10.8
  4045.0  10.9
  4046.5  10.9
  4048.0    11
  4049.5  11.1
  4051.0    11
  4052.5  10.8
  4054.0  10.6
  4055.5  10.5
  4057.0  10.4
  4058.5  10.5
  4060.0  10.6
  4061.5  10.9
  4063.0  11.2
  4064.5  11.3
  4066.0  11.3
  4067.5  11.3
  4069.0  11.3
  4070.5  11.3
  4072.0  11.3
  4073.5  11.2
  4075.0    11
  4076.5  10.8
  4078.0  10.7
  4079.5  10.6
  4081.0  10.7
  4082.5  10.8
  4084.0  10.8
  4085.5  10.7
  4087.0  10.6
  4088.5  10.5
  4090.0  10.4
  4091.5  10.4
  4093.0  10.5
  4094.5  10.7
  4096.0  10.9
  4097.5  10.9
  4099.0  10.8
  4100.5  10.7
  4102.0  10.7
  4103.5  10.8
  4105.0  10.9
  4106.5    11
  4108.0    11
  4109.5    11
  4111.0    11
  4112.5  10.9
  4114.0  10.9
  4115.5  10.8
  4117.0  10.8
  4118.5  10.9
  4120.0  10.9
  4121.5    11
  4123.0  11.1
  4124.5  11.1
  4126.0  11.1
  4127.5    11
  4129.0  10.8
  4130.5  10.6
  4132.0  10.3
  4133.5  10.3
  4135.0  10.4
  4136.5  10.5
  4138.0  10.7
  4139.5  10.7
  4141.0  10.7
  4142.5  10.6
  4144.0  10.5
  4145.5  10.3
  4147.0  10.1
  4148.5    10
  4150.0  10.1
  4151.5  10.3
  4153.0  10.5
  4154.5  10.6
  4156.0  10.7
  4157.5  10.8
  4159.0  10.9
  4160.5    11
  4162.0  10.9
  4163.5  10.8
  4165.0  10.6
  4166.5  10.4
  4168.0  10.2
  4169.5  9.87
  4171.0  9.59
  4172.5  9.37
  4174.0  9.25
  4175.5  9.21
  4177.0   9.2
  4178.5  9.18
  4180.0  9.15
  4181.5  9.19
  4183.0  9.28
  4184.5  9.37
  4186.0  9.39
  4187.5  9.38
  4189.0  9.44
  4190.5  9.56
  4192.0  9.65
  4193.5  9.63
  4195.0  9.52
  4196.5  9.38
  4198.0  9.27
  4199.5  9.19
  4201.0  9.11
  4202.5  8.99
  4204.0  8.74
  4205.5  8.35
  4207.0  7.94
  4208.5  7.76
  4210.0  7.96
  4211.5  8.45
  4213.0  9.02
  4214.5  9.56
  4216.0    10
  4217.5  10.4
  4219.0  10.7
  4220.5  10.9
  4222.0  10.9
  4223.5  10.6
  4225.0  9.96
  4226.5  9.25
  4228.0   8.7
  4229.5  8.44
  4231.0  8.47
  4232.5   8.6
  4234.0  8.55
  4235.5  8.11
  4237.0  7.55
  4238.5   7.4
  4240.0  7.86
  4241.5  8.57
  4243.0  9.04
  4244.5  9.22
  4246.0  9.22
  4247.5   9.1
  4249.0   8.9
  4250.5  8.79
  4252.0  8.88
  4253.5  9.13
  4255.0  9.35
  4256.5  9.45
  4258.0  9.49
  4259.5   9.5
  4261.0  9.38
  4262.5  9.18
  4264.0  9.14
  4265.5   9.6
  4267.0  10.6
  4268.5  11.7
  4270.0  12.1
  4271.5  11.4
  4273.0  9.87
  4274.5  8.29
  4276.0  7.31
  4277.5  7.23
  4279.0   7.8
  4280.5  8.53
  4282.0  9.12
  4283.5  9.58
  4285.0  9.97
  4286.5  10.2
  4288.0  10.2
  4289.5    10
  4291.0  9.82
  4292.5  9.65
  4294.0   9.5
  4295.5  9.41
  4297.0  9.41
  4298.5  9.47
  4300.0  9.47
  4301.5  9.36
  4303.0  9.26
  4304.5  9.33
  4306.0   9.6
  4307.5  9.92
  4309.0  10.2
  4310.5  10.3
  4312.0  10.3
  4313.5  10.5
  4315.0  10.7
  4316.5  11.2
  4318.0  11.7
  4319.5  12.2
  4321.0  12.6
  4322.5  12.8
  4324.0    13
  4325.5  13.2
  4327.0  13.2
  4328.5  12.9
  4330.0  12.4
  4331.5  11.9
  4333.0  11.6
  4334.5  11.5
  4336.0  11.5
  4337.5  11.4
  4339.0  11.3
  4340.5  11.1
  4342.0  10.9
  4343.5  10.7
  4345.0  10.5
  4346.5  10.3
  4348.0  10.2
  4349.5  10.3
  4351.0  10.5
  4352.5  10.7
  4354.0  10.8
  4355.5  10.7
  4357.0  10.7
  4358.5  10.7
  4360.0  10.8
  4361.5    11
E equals 8.9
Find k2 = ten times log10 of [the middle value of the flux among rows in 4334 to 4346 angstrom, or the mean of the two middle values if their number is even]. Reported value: 10.5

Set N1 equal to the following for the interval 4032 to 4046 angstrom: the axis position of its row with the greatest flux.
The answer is 4045.0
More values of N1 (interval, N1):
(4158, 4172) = 4160.5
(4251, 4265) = 4259.5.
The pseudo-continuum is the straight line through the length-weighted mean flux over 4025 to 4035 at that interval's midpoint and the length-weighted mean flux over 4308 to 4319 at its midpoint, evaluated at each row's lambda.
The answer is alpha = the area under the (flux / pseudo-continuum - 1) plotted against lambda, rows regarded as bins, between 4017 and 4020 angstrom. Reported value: 0.1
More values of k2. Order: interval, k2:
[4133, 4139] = 10.2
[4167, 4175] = 9.8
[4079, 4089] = 10.3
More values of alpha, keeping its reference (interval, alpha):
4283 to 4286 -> -0.2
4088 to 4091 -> 0.3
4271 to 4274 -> 0.0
